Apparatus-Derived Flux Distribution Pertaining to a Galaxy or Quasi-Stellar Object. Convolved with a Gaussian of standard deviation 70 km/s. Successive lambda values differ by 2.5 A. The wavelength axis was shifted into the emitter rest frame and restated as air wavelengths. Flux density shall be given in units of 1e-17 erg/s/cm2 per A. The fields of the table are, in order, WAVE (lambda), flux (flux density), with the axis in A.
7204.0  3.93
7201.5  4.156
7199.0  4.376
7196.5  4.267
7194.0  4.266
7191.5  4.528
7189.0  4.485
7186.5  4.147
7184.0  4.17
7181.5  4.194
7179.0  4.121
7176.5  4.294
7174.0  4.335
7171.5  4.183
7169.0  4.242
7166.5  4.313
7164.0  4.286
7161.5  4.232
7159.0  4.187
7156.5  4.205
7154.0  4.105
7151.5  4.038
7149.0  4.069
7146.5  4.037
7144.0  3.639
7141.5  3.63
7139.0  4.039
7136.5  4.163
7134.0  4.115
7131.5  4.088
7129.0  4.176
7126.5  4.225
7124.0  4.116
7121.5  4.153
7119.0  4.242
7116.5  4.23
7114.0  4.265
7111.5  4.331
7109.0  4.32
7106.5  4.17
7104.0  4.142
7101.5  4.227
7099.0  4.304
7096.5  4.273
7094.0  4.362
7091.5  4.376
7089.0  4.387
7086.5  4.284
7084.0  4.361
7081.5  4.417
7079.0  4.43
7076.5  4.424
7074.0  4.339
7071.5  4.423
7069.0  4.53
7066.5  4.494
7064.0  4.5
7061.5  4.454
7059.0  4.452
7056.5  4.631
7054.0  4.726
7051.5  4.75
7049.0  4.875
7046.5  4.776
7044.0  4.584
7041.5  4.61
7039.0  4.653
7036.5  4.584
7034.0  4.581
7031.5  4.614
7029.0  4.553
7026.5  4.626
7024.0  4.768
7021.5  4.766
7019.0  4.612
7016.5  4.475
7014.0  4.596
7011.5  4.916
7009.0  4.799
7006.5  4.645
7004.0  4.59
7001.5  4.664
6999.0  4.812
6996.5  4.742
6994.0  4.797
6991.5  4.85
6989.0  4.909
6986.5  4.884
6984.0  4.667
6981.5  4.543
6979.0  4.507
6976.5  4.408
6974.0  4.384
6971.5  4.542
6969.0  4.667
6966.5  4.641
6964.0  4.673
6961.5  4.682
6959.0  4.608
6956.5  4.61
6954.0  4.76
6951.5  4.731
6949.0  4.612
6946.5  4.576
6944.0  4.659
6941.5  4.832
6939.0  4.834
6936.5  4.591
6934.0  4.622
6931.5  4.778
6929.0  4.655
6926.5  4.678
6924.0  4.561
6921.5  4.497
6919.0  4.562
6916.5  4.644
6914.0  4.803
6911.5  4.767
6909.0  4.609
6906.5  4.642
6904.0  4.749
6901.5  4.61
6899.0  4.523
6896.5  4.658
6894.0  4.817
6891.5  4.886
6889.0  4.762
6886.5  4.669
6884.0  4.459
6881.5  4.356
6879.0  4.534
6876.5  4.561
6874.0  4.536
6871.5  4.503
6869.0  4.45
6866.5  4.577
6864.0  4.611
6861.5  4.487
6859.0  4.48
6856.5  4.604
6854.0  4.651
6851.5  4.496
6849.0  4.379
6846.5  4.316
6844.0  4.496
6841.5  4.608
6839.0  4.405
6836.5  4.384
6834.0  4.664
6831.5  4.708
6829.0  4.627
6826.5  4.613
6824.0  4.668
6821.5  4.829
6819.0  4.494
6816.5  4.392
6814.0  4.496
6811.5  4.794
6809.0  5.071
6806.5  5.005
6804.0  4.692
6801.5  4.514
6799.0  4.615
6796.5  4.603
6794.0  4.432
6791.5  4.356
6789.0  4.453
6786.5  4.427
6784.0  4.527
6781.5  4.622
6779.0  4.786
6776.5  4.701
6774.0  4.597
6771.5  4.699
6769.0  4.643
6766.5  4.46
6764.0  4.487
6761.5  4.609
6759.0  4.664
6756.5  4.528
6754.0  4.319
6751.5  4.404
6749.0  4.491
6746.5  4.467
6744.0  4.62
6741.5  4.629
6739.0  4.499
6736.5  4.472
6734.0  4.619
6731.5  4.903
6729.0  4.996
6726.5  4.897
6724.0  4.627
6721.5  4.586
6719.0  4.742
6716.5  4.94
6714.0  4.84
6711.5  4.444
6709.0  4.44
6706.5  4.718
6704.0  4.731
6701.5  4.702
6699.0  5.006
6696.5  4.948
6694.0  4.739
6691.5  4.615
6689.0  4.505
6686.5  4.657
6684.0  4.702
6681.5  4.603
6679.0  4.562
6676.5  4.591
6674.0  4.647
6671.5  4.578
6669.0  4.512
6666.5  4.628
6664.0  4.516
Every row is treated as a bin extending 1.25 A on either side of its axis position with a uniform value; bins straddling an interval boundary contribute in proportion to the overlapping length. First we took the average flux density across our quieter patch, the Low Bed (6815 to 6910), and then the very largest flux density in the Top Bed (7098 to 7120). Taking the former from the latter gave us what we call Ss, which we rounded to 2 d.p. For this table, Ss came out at -0.24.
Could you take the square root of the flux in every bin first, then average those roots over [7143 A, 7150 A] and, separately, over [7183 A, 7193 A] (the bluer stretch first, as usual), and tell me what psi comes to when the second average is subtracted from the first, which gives -0.103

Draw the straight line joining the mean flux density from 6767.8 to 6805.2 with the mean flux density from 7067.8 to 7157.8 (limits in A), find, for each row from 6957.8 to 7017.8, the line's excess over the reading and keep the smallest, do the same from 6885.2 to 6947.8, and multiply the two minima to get 0.25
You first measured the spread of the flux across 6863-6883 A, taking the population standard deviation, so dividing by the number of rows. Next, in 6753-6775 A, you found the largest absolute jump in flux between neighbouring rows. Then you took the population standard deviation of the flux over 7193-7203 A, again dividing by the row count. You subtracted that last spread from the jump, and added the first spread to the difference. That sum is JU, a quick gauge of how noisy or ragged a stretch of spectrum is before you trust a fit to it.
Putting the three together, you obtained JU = 0.21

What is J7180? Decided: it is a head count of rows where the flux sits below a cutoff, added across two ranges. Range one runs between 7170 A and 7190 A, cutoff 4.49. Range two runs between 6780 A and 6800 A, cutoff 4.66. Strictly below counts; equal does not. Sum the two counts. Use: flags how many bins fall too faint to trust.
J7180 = 16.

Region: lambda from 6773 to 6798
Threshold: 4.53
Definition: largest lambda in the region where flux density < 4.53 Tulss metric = 6794.0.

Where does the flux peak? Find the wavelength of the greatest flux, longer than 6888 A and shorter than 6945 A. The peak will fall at 6891.5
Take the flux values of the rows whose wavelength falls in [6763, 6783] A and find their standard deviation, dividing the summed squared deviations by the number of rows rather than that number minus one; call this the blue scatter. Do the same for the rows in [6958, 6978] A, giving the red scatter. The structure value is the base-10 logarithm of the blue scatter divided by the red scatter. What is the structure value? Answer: 0.0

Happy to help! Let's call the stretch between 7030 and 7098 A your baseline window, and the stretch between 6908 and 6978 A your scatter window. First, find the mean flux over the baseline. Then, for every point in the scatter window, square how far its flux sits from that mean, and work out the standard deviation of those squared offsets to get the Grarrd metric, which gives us 0.030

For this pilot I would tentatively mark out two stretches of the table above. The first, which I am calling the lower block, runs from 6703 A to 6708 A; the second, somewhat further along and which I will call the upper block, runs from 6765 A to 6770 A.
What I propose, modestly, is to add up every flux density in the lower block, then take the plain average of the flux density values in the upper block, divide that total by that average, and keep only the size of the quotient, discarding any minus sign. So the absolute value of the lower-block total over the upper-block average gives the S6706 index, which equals 2.08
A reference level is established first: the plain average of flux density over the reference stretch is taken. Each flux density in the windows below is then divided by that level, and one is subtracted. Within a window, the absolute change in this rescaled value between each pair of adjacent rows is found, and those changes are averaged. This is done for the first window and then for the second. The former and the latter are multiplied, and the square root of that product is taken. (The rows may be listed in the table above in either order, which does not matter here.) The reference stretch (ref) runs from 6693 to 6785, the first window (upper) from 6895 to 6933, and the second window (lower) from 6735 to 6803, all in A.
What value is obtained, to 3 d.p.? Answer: 0.020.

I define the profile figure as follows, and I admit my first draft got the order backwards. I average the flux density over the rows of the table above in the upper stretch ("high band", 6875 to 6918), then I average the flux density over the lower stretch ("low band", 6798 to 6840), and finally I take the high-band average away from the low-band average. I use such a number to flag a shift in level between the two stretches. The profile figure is 0.0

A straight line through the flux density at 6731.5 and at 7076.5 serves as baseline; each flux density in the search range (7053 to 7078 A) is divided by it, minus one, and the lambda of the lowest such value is 7074.0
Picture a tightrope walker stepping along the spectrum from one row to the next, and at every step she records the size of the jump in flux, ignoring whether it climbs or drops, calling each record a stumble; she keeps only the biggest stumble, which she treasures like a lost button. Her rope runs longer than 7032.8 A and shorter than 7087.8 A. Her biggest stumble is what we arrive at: 0.19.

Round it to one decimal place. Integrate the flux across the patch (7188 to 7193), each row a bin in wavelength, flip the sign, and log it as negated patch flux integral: -22.5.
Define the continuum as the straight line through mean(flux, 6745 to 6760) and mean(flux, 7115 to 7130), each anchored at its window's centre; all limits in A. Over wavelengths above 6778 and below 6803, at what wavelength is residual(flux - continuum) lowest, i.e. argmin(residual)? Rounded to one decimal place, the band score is 6791.5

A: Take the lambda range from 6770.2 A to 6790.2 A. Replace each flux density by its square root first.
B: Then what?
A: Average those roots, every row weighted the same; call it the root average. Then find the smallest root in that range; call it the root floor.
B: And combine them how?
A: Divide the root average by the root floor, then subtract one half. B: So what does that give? 0.519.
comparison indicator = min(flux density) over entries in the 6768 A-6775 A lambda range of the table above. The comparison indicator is 4.597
